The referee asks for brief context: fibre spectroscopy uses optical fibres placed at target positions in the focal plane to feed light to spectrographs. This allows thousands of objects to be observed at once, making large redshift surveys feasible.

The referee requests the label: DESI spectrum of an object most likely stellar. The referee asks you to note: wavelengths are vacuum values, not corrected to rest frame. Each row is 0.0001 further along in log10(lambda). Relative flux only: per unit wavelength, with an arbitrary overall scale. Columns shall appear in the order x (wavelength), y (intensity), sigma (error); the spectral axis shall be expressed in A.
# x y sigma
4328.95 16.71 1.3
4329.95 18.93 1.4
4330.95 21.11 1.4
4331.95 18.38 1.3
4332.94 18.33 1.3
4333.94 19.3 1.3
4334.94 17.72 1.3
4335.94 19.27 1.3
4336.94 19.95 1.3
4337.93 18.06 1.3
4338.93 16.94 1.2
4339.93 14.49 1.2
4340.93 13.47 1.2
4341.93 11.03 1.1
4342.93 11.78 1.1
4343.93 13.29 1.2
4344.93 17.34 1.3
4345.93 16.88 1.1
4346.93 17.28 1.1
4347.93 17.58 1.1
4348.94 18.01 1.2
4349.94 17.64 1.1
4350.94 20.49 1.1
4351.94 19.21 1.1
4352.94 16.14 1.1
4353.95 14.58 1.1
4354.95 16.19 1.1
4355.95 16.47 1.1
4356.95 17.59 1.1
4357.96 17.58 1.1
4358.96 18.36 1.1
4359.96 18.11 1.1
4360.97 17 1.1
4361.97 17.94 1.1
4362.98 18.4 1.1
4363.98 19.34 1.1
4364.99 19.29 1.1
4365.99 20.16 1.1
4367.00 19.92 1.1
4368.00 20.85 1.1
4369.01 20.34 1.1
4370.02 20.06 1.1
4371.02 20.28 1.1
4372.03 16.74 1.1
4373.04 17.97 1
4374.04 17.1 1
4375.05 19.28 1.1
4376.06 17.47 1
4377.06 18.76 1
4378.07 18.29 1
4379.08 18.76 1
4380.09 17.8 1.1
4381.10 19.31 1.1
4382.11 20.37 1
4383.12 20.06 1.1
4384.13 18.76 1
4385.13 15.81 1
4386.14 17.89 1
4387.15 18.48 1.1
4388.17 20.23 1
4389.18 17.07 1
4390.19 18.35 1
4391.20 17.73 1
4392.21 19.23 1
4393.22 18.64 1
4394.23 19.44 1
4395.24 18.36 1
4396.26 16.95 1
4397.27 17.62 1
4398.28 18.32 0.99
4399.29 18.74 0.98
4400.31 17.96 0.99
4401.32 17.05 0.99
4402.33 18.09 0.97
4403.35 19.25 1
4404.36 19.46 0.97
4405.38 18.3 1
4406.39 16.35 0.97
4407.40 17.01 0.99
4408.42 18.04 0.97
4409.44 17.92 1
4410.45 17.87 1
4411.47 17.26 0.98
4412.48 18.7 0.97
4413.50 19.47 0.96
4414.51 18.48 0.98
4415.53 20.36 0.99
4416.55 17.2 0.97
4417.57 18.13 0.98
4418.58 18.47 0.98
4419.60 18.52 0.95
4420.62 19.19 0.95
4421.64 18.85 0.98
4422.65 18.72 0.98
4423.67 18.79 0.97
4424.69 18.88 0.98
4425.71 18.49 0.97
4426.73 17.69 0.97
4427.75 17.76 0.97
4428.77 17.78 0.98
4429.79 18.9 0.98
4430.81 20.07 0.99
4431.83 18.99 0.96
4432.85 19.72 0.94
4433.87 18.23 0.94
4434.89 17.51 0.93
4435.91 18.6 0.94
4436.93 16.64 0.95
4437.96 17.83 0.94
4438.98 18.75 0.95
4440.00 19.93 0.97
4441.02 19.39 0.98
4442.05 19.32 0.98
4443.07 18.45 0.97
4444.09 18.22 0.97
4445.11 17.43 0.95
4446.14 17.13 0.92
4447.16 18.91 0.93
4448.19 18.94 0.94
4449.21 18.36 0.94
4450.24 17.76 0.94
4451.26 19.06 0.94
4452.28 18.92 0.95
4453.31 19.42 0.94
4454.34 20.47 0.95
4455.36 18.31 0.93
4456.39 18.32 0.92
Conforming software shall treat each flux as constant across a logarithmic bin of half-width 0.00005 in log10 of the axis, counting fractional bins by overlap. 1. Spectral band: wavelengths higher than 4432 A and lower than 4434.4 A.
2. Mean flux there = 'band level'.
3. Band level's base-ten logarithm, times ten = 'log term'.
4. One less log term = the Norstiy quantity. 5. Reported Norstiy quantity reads -11.8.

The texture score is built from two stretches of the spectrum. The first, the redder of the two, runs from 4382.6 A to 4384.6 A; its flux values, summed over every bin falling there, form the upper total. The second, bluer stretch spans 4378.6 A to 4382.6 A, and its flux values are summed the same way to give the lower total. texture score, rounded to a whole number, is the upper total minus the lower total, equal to -37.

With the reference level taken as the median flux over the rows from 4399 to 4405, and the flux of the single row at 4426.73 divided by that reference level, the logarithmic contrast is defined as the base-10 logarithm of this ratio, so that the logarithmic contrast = -0.017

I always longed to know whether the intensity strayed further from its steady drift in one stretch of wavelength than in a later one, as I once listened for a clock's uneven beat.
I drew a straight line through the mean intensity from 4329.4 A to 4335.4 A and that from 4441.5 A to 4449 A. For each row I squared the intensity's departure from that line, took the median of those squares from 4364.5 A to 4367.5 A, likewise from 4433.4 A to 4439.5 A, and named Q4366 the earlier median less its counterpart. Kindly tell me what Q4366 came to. 1.1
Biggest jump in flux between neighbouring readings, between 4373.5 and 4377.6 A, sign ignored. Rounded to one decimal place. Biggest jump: 2.2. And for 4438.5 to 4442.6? 1.2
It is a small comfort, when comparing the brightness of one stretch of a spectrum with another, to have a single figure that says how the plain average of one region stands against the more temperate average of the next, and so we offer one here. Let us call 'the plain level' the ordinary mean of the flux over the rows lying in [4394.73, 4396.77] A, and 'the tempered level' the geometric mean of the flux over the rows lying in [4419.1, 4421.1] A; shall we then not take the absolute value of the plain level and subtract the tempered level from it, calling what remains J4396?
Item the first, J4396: -1.2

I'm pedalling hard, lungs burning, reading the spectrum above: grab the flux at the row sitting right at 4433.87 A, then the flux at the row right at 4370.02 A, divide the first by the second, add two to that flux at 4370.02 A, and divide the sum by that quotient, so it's 24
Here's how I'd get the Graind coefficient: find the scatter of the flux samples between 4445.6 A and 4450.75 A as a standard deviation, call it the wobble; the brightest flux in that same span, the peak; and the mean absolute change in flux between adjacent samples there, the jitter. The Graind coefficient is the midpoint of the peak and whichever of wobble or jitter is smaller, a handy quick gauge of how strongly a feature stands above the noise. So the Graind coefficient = 9.8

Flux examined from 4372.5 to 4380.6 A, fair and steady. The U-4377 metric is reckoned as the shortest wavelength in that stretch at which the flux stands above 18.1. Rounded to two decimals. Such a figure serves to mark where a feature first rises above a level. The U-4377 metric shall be 4375.05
